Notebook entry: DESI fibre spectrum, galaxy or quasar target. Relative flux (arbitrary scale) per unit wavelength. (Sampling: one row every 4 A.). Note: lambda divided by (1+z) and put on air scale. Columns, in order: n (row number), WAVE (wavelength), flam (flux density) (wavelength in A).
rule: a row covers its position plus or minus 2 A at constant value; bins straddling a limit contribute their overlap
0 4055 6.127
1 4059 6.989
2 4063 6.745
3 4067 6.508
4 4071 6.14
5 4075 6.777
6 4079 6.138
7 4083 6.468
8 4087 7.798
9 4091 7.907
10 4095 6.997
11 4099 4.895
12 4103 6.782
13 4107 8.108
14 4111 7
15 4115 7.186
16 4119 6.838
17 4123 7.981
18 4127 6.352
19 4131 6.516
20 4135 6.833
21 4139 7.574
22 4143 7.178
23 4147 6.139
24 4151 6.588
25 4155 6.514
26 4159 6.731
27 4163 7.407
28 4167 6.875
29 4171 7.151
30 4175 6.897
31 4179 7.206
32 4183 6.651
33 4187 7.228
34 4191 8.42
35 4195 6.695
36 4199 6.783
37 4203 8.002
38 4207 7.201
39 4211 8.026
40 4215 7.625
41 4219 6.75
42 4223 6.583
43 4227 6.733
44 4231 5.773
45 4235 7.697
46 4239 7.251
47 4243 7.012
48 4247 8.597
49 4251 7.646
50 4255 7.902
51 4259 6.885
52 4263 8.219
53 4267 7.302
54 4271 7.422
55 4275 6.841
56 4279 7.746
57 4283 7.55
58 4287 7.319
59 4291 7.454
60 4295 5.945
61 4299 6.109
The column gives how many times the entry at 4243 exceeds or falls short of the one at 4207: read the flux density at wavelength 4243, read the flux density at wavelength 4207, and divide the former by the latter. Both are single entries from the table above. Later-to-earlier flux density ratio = 0.97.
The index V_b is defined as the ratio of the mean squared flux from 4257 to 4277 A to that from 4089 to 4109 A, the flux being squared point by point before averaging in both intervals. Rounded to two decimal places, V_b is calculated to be 1.09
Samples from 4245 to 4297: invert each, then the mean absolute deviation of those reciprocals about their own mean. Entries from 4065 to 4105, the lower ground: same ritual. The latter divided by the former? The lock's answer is 1.67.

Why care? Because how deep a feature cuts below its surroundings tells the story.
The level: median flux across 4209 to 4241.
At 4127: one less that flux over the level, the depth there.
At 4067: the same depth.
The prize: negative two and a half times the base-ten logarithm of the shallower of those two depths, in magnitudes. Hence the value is 2.9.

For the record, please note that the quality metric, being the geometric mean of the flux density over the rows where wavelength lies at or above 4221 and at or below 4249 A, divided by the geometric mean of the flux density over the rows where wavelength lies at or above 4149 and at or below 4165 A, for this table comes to 1.04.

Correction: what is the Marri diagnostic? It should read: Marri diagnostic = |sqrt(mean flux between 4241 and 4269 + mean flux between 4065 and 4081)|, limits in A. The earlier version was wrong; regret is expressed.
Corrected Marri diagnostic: 3.75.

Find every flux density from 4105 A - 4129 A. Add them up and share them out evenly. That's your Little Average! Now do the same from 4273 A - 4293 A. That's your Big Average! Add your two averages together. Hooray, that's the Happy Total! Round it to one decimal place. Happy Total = 14.6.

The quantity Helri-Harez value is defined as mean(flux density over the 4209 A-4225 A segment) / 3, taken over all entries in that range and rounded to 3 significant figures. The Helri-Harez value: 2.42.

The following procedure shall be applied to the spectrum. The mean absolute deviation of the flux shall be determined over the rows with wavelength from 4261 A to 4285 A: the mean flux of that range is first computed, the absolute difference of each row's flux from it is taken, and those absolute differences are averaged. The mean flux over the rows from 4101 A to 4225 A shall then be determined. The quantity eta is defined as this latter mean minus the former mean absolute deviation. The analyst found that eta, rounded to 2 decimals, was 6.77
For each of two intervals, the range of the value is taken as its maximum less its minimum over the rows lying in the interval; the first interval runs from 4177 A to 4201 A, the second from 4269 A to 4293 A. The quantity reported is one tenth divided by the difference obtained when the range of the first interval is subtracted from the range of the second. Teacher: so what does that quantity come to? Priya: -0.12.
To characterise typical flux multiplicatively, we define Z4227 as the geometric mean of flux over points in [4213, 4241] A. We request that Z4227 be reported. 6.89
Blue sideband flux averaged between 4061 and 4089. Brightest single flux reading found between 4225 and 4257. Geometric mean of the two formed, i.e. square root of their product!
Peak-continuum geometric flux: 7.56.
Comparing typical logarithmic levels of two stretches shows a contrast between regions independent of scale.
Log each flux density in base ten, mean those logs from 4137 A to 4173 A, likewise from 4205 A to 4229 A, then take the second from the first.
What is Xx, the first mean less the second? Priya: -0.015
